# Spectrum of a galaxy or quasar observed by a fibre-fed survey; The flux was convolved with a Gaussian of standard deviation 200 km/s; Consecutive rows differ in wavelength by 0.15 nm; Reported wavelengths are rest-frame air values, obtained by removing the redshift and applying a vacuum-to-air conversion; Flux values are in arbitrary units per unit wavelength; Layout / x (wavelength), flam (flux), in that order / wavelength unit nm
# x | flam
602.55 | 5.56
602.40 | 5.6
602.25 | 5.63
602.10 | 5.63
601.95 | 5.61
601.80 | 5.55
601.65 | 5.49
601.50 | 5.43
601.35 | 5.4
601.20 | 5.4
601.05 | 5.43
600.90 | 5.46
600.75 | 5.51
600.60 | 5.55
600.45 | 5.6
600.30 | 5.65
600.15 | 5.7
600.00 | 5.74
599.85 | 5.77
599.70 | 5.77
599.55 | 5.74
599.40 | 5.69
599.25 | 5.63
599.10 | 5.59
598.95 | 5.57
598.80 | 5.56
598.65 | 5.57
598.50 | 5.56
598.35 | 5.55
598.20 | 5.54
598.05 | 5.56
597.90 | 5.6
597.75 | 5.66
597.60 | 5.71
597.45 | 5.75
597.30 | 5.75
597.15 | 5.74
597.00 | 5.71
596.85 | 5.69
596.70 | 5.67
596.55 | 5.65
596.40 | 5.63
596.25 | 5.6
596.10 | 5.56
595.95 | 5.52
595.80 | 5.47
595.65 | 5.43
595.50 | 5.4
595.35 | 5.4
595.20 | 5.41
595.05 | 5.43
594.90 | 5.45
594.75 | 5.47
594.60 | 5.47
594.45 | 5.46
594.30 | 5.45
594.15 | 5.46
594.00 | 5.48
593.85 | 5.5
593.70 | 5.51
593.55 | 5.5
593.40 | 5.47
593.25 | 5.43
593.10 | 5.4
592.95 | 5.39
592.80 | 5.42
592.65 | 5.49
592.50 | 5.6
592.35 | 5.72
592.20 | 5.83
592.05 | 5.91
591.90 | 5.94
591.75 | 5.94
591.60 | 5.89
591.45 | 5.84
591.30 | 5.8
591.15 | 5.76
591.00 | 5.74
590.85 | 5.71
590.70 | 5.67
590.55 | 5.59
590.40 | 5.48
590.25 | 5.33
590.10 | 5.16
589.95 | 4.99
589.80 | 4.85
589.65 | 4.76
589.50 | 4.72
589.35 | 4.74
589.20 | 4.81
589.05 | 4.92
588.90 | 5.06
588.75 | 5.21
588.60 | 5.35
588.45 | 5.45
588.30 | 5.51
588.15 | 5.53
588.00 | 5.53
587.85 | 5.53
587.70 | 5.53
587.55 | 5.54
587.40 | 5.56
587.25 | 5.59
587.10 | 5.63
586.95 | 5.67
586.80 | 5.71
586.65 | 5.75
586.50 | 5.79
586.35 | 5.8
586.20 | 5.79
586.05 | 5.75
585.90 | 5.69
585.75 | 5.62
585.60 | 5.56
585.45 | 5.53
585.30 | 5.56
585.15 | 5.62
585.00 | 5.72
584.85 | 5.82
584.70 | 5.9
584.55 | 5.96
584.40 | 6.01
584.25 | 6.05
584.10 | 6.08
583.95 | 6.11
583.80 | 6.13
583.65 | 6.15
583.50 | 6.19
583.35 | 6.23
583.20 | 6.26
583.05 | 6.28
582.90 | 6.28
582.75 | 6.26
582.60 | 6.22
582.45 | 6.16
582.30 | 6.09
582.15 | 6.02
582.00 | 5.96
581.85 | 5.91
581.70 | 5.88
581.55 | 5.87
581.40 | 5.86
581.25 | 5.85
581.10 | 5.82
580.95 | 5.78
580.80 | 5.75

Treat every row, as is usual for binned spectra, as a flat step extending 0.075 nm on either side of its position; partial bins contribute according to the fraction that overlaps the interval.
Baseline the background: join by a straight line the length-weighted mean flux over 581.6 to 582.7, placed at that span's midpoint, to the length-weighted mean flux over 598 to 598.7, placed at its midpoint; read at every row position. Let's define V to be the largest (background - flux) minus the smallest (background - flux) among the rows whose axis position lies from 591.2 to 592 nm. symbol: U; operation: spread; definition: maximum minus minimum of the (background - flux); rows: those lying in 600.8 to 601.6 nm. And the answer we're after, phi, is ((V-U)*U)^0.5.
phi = 0.074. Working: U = 0.05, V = 0.16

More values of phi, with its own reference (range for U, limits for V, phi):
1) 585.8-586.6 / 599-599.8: 0.096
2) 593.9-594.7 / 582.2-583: 0.072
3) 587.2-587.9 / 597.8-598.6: 0.014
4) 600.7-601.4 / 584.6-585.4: 0.148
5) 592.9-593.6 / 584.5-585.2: 0.158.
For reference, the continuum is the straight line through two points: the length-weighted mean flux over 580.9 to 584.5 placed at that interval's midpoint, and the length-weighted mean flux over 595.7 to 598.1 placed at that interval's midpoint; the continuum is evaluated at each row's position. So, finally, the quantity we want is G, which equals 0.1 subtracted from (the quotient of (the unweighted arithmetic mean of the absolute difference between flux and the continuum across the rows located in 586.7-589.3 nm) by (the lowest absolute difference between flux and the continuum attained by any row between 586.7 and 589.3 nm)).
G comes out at 2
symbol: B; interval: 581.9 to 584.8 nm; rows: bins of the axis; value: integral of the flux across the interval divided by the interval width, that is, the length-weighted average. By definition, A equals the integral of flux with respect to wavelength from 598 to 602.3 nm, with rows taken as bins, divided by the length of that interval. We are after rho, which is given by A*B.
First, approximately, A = 5.58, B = 6.12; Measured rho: 34.2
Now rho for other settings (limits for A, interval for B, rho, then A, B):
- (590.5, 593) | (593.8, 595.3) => 31.2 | 5.72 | 5.46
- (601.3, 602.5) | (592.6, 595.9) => 30.2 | 5.55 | 5.45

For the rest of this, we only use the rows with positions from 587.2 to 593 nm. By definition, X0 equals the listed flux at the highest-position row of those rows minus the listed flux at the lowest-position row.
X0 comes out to -0.20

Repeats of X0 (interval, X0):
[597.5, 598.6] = -0.15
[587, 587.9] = -0.10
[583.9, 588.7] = -0.76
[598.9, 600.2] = 0.13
